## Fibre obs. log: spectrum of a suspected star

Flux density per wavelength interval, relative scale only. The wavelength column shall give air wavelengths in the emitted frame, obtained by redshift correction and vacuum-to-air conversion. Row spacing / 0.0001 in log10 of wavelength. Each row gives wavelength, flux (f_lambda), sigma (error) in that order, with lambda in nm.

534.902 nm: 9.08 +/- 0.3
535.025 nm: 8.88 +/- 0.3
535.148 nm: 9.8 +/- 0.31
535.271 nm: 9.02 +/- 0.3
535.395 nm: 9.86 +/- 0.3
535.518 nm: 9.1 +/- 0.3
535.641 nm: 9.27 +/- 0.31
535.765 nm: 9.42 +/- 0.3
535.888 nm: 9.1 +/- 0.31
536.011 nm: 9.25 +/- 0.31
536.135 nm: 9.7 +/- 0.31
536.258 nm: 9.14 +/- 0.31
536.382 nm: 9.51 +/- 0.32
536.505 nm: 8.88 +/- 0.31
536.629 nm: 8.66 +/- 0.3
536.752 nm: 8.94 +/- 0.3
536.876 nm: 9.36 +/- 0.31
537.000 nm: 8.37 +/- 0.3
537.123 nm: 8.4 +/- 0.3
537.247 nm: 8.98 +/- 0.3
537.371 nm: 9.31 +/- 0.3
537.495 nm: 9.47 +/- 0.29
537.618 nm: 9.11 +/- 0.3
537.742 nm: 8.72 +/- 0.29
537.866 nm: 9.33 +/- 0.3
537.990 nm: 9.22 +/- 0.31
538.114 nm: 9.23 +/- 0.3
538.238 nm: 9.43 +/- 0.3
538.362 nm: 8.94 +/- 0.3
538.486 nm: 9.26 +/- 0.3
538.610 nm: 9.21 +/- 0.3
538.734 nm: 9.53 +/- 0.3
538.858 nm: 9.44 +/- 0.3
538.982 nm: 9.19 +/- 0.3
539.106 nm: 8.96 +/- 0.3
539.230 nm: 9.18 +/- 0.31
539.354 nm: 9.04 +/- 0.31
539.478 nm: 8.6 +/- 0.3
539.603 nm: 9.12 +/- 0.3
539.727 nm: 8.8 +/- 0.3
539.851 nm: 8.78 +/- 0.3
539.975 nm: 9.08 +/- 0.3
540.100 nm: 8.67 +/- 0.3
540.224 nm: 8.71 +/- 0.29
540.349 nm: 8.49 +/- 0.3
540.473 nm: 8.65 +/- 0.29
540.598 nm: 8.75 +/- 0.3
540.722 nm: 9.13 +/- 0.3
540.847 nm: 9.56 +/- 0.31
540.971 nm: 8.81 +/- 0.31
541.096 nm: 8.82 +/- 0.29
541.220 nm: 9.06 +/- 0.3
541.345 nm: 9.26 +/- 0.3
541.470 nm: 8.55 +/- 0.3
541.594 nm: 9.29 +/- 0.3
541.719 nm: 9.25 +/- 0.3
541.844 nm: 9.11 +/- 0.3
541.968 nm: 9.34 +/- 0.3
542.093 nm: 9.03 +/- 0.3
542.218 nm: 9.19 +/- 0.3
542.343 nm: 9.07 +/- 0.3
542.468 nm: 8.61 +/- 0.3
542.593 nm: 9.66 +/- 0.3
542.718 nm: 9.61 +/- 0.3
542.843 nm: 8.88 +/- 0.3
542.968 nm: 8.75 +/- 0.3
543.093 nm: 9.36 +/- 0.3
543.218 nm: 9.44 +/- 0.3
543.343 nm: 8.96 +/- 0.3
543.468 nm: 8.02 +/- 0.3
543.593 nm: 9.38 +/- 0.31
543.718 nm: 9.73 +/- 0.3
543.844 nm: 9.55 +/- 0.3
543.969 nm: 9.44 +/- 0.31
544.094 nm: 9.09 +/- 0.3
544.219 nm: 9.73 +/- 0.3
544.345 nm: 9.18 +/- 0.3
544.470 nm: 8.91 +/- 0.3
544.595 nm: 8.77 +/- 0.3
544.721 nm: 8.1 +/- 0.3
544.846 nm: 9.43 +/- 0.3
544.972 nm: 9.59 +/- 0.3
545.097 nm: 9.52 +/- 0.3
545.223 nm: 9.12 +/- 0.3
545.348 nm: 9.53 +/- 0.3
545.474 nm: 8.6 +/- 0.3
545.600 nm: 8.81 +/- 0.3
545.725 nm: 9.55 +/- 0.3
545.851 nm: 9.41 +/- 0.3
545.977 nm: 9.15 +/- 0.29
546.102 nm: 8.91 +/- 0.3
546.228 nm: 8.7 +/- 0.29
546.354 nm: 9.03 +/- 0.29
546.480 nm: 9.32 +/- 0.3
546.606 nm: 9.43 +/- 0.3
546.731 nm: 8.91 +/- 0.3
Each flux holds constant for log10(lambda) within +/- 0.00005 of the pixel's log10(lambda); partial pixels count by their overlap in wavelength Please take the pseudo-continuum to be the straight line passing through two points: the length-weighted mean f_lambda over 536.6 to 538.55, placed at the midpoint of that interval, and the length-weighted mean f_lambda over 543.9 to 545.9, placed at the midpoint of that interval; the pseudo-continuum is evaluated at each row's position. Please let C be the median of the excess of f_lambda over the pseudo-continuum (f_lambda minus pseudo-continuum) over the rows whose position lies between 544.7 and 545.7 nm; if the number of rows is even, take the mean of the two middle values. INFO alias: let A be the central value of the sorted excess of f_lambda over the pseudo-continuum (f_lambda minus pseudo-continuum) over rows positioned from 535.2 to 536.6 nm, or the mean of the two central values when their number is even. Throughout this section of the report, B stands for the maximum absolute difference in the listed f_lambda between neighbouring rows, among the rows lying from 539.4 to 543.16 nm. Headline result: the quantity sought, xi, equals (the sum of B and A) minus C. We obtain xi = 1.2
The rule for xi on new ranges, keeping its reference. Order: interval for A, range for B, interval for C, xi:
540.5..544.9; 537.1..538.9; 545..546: 0.5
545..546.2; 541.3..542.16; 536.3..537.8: 0.8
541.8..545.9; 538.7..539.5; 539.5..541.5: 0.8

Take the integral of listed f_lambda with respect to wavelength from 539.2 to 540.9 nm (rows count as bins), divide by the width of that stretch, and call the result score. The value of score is 8.89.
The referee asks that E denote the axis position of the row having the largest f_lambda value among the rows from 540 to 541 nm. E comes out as 540.847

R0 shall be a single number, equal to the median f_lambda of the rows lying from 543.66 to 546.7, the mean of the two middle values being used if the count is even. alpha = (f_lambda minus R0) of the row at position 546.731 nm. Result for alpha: -0.34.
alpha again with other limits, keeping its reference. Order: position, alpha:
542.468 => -0.64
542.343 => -0.18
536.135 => 0.45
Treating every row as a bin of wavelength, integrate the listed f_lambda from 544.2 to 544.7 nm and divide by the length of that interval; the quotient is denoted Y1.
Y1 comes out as 9.00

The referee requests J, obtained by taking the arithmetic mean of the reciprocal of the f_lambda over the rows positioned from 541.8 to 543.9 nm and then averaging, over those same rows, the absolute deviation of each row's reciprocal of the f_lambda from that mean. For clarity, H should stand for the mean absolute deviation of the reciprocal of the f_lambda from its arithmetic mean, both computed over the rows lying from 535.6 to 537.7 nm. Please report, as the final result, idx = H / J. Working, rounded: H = 0.0035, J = 0.0041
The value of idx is 0.87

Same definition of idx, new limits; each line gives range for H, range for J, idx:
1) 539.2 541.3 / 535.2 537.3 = 0.75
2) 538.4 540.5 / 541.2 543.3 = 1.08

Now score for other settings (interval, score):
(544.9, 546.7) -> 9.19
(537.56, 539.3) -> 9.20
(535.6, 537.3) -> 9.07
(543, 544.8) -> 9.12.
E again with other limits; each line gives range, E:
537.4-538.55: 537.495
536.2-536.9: 536.382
